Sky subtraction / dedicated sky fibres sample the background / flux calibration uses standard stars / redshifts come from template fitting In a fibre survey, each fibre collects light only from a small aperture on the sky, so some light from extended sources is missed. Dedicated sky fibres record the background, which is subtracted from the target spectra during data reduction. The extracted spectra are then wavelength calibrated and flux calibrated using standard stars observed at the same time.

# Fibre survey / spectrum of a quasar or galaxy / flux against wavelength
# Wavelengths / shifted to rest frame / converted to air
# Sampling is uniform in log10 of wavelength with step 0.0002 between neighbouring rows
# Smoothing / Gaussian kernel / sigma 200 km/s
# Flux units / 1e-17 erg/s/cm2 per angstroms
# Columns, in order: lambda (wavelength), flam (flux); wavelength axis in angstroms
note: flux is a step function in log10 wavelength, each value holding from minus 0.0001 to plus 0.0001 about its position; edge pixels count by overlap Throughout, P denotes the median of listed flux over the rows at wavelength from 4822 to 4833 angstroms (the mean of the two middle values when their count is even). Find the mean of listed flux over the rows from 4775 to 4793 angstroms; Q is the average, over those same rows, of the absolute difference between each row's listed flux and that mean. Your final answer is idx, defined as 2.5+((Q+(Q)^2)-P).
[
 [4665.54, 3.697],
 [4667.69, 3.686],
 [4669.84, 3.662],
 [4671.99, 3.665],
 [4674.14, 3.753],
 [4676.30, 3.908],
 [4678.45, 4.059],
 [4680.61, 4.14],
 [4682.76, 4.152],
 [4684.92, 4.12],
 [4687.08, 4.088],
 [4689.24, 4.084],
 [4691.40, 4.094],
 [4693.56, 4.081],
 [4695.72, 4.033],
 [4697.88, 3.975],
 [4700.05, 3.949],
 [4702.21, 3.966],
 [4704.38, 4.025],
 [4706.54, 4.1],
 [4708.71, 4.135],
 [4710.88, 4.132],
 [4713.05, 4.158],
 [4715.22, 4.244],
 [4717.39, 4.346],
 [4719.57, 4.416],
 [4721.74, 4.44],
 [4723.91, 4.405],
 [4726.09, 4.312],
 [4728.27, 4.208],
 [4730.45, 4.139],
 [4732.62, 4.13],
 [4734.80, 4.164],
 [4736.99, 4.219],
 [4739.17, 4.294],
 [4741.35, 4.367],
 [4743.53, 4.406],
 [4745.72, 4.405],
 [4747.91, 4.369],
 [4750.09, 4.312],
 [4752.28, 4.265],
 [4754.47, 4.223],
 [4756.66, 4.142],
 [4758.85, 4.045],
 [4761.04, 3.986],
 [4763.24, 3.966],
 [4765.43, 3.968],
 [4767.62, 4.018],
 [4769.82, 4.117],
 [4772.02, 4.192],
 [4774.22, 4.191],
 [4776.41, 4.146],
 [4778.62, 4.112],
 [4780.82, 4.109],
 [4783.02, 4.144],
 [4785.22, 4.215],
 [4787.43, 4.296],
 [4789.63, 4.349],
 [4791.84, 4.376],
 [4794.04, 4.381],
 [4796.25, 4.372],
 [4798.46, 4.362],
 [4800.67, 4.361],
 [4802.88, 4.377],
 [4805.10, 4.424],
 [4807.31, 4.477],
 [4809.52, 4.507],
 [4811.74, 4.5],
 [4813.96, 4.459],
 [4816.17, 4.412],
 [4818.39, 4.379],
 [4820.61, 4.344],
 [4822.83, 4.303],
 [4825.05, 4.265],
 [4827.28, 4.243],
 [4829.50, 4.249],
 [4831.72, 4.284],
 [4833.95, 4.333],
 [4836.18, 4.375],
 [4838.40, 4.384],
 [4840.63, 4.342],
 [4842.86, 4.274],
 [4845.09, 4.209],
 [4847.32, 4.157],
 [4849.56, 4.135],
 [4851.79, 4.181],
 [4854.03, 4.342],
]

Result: -1.67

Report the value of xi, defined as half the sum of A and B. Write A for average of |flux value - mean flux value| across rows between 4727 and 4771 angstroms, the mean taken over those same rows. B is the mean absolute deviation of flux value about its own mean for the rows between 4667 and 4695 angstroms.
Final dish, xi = 0.147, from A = 0.120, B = 0.174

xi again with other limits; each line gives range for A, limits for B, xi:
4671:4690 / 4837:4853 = 0.114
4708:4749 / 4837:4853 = 0.091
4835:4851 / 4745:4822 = 0.112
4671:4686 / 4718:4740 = 0.134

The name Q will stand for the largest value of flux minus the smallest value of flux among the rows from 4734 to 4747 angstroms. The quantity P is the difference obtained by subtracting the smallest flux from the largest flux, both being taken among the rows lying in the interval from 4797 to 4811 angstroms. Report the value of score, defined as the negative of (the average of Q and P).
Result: -0.19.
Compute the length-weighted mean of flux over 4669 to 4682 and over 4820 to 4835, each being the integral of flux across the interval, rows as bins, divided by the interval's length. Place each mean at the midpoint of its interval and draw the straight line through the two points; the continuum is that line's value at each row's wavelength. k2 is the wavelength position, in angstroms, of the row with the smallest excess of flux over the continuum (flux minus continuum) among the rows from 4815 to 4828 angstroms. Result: 4827.28 angstroms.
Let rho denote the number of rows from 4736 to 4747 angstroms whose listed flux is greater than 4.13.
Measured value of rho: 5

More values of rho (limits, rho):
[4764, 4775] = 2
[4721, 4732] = 5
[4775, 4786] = 3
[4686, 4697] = 0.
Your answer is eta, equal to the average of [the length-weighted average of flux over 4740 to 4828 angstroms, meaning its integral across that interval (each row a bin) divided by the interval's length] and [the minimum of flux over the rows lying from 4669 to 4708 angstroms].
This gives 3.967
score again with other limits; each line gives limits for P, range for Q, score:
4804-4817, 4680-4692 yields -0.08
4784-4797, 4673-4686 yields -0.28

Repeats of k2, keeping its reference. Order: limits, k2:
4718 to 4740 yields 4732.62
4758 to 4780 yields 4765.43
